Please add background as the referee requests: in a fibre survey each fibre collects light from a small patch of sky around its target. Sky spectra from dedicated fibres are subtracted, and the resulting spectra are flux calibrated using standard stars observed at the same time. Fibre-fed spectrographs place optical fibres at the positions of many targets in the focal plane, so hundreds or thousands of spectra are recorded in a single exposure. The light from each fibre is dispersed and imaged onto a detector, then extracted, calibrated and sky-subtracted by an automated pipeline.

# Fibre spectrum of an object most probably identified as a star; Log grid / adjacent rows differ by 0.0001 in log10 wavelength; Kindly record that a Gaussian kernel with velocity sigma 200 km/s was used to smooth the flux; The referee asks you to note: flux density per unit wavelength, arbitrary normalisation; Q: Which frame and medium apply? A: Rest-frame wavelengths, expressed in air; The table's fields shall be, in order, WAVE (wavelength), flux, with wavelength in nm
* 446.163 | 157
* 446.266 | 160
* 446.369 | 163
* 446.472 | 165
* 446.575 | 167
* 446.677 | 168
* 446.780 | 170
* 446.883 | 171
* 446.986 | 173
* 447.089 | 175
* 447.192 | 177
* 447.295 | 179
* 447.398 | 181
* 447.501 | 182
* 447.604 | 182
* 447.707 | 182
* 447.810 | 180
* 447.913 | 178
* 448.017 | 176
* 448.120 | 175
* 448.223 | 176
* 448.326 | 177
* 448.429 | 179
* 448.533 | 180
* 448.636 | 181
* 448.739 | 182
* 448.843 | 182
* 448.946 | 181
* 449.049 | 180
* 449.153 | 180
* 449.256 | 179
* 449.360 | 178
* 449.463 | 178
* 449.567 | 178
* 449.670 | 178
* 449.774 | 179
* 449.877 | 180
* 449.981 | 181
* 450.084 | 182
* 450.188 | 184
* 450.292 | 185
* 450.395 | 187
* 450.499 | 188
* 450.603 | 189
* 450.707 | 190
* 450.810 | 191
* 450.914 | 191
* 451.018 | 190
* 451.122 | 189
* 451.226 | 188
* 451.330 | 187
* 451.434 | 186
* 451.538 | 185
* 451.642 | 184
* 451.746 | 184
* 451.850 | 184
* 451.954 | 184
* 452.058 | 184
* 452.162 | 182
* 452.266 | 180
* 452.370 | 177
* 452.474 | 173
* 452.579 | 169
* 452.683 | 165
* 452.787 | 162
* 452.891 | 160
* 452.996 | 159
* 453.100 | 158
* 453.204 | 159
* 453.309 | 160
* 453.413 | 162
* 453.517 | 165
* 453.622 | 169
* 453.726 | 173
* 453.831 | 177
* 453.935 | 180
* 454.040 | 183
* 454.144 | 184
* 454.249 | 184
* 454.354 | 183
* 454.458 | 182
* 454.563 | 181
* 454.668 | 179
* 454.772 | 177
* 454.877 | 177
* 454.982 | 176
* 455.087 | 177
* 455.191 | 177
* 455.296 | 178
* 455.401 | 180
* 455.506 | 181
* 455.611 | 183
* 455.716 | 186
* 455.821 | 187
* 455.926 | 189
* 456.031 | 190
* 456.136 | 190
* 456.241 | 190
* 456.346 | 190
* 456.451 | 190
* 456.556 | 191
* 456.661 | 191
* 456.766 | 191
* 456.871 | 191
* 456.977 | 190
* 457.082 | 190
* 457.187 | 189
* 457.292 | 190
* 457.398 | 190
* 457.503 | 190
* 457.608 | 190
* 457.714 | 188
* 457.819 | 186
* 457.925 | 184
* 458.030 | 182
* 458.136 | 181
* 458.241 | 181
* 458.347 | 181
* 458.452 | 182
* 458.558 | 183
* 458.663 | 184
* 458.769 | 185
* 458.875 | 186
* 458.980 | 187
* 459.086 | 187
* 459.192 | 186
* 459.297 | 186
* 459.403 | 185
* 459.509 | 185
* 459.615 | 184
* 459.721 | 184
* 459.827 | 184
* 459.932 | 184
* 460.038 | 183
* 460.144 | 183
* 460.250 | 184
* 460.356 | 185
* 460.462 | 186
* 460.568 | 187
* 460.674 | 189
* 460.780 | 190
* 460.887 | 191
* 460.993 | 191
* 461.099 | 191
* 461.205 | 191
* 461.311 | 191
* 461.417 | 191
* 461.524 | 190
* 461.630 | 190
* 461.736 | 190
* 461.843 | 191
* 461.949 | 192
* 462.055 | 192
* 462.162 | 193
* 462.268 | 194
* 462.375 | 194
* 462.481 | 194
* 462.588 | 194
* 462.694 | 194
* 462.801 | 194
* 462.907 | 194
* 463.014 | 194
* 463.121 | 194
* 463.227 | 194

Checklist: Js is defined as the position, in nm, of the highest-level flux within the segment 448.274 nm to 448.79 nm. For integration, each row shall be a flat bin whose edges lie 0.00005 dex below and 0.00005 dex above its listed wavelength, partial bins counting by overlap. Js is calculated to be 448.739 nm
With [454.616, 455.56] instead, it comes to 455.506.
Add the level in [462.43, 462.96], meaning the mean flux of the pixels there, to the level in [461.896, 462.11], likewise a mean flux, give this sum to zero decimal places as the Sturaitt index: 386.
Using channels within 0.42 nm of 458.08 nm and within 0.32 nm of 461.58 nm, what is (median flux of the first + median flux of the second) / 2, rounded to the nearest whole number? 186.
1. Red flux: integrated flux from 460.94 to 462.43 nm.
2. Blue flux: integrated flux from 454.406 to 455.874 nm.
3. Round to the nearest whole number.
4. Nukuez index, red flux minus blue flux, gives 21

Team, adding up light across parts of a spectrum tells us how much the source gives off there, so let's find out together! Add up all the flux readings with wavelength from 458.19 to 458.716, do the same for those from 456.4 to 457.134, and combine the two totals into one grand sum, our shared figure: 2245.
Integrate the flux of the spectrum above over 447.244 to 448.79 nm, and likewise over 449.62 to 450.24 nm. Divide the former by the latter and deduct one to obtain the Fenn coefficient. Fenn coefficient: 1.5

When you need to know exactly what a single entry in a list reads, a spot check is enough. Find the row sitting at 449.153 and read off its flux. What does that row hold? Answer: 180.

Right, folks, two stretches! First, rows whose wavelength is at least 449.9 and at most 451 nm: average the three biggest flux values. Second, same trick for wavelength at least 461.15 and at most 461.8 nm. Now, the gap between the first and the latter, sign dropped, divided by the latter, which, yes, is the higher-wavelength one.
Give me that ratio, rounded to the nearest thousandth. 0.002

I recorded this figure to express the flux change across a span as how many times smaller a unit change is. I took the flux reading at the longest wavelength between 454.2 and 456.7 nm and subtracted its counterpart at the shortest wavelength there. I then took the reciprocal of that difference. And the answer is 0.1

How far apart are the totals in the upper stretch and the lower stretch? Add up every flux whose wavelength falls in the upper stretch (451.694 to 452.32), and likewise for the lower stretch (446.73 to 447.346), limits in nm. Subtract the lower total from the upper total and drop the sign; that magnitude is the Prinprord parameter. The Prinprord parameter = 53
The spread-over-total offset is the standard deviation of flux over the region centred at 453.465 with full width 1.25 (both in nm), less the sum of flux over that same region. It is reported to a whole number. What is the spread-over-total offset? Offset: -1996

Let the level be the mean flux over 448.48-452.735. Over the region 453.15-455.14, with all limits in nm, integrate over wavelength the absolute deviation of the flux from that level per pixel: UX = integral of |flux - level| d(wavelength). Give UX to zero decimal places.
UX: 15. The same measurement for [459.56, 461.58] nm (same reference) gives 10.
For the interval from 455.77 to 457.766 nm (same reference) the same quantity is 15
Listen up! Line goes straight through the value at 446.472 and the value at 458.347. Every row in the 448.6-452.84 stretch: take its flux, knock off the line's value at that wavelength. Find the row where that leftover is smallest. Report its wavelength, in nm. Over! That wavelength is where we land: 452.787 nm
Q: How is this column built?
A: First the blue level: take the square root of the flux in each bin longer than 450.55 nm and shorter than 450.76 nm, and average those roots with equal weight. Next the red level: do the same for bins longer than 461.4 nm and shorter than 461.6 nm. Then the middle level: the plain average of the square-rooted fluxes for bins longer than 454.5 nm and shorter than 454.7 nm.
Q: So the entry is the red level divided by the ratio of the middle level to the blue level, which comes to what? 14.2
